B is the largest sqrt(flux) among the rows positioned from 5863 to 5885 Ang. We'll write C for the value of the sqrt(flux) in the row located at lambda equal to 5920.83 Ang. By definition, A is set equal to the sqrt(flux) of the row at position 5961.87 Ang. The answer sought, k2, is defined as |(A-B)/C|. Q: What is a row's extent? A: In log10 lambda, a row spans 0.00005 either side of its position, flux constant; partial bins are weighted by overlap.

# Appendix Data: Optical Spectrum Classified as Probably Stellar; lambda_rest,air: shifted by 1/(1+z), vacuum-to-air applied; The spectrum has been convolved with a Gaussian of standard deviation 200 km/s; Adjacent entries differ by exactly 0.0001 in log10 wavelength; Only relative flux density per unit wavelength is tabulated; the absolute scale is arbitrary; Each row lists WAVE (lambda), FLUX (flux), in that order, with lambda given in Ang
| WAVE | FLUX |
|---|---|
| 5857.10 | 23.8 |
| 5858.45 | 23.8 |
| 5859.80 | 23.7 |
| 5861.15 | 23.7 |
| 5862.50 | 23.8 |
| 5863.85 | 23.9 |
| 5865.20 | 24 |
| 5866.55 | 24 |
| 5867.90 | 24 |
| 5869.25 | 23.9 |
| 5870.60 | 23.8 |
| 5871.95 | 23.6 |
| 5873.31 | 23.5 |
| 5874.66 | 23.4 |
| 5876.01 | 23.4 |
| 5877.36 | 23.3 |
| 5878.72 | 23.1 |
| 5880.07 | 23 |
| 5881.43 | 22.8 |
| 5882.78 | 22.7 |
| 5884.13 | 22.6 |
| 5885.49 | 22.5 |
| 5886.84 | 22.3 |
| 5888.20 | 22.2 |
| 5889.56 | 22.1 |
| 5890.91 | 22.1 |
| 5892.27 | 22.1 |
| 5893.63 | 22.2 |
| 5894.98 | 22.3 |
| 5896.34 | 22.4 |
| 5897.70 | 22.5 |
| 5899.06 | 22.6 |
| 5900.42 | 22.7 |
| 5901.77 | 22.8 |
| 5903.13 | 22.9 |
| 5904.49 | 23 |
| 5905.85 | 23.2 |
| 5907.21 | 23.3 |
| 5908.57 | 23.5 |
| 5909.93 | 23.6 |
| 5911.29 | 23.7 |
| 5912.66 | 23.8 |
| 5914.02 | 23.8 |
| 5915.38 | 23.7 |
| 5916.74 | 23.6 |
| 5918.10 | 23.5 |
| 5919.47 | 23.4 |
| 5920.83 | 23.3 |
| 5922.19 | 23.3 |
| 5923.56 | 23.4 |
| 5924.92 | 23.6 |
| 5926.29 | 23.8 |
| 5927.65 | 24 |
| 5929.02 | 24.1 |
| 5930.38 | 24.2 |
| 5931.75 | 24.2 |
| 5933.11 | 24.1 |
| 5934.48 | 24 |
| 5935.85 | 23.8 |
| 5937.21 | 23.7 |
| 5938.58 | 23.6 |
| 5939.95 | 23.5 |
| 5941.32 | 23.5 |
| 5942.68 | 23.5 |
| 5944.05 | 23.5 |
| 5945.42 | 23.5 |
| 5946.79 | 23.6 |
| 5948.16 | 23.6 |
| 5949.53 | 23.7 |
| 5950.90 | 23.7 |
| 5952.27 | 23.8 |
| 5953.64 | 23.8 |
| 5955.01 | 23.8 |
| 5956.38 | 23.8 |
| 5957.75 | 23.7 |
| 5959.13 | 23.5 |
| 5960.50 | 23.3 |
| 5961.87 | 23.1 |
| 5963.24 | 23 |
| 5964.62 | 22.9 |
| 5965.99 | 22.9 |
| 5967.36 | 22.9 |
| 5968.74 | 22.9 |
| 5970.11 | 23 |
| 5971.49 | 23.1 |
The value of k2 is 0.0192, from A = 4.81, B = 4.899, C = 4.83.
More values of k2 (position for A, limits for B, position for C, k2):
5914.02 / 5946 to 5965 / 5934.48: 0.0000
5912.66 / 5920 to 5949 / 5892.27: 0.0087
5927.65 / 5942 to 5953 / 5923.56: 0.0042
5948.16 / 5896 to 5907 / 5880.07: 0.0086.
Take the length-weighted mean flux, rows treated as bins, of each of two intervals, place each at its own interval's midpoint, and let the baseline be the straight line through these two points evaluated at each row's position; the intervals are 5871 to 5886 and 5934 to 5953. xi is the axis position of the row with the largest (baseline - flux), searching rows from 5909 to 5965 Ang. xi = 5964.62 Ang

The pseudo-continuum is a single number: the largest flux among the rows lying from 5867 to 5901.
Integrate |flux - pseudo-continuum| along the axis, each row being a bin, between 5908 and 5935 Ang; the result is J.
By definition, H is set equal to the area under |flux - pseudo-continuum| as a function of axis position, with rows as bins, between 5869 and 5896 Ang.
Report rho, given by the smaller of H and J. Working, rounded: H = 32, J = 9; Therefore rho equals 8.9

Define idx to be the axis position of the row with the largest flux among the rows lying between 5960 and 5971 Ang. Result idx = 5960.50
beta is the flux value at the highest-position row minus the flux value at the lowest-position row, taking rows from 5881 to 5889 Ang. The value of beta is -0.6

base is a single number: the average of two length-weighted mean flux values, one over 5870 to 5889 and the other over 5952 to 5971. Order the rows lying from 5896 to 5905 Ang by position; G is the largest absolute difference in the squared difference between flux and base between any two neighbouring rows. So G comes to 0.14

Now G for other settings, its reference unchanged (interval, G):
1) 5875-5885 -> 0.10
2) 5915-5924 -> 0.10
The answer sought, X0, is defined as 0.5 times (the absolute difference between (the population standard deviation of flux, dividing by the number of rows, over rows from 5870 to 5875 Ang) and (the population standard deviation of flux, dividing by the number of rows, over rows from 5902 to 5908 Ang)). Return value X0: 0.005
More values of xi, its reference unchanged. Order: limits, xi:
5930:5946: 5945.42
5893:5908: 5893.63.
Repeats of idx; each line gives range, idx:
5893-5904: 5903.13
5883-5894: 5884.13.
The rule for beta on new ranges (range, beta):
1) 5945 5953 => 0.3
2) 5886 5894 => -0.1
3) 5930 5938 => -0.5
